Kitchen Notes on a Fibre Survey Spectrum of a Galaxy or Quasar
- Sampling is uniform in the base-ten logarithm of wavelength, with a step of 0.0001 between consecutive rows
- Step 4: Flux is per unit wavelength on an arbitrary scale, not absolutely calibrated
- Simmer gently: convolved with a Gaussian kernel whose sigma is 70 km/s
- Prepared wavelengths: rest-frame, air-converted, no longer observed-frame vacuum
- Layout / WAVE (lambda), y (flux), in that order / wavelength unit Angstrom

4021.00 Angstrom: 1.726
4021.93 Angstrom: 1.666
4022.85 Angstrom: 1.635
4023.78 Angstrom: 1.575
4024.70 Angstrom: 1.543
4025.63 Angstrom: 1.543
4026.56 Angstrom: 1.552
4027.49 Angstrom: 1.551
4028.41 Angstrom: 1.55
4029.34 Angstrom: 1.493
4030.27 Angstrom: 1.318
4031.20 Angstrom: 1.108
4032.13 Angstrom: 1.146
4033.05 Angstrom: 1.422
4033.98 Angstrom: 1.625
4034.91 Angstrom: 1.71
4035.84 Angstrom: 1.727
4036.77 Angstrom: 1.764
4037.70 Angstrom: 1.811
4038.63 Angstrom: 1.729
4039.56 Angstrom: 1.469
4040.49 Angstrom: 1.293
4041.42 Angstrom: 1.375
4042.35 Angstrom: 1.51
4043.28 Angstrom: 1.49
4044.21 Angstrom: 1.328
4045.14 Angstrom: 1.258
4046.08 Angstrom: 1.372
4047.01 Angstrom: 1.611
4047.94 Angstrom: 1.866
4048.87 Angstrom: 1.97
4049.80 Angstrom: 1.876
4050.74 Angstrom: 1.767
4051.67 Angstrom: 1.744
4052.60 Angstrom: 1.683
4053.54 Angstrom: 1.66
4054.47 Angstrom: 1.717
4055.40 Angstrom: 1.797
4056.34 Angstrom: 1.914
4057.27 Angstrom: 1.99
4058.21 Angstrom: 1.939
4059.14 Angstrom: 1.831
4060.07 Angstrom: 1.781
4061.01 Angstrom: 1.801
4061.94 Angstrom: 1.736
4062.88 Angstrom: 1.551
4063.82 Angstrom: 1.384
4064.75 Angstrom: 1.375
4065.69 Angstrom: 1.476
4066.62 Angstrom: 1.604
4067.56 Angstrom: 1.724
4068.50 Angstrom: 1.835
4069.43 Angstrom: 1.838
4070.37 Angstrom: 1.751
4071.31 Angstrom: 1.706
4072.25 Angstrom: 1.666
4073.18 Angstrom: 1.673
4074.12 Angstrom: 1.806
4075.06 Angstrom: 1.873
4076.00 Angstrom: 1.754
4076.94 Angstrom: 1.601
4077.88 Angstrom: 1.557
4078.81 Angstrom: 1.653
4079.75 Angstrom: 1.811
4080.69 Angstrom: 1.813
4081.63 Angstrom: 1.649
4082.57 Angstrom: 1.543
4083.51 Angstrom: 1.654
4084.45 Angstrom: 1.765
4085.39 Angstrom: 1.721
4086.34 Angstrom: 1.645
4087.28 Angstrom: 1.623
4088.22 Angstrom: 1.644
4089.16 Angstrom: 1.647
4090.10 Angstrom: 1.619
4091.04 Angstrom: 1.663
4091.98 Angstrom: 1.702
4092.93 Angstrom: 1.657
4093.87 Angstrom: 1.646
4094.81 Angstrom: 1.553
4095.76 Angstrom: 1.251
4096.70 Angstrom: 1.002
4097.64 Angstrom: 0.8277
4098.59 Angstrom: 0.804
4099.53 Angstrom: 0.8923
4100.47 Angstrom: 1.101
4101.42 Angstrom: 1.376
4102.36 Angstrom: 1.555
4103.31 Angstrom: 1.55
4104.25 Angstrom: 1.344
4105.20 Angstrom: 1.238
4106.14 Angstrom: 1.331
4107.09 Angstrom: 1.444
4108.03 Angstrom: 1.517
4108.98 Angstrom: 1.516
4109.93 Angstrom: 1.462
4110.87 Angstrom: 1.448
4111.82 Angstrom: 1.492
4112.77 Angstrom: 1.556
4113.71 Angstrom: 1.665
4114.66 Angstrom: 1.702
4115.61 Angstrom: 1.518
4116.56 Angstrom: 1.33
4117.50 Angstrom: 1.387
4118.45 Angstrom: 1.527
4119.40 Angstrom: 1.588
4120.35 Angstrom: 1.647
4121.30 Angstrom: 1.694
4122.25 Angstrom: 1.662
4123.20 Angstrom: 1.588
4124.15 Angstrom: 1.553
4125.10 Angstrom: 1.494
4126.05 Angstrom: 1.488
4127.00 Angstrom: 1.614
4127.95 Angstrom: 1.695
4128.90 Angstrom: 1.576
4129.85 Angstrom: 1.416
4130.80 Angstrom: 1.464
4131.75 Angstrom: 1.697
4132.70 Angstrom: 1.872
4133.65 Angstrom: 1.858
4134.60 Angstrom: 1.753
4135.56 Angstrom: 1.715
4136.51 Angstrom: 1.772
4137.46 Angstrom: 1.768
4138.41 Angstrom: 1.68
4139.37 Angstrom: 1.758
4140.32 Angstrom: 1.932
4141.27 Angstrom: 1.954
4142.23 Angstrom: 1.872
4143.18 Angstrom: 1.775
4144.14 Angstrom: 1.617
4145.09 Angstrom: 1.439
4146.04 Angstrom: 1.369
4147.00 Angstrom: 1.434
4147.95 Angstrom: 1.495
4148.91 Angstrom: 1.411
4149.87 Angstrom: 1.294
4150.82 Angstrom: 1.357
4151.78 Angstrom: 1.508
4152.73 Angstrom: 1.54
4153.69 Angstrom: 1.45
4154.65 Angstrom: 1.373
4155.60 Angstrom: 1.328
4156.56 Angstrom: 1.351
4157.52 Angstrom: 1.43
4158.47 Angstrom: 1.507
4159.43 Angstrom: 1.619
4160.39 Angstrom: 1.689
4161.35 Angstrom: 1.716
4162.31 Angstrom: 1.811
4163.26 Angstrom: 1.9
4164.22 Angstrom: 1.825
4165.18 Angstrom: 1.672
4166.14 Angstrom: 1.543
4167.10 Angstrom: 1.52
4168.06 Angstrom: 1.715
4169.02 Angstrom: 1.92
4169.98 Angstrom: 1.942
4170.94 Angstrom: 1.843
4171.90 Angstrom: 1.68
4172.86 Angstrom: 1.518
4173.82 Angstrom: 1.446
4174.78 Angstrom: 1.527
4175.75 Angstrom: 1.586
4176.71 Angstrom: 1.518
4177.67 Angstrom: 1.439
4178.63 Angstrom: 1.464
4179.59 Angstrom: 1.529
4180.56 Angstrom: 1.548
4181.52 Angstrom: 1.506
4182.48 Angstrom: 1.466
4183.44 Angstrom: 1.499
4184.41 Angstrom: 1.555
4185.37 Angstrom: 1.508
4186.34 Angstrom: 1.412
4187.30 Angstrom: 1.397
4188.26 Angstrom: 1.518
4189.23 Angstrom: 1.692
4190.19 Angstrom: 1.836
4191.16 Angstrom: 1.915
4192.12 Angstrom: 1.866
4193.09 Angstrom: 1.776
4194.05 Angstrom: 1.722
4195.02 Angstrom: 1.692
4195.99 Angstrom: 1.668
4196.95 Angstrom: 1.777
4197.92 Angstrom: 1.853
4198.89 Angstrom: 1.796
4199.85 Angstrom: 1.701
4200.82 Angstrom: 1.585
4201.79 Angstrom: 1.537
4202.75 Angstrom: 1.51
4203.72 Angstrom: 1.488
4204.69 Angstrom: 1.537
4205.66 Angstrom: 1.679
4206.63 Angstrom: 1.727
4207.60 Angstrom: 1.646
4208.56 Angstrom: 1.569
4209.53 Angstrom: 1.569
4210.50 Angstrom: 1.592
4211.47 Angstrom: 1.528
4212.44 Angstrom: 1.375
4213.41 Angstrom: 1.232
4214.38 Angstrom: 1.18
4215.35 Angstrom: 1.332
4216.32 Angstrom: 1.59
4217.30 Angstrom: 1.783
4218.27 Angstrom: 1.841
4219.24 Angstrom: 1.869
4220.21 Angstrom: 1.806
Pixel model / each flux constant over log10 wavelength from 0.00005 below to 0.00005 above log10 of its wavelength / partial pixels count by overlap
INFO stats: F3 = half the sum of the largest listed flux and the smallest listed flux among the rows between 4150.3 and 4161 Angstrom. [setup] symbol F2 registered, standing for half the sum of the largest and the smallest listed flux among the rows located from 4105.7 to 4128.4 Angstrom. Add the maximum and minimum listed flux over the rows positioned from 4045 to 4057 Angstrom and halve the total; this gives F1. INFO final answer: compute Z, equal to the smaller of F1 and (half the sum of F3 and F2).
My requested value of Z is 1.51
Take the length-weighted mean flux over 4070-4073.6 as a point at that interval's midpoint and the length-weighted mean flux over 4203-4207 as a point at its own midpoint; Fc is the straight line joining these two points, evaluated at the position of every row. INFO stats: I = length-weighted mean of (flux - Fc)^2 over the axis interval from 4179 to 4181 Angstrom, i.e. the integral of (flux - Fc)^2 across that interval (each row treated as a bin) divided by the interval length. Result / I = 0.0069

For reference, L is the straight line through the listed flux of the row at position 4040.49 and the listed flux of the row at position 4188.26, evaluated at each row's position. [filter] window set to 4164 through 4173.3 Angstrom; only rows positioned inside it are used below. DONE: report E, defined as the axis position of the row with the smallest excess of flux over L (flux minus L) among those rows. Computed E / 4172.86 Angstrom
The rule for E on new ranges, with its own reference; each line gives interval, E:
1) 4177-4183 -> 4177.67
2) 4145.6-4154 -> 4149.87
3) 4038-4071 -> 4045.14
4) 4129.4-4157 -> 4149.87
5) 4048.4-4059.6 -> 4053.54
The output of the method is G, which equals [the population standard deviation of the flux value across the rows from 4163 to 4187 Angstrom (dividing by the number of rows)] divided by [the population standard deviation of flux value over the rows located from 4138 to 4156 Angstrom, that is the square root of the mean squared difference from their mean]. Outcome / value 0.77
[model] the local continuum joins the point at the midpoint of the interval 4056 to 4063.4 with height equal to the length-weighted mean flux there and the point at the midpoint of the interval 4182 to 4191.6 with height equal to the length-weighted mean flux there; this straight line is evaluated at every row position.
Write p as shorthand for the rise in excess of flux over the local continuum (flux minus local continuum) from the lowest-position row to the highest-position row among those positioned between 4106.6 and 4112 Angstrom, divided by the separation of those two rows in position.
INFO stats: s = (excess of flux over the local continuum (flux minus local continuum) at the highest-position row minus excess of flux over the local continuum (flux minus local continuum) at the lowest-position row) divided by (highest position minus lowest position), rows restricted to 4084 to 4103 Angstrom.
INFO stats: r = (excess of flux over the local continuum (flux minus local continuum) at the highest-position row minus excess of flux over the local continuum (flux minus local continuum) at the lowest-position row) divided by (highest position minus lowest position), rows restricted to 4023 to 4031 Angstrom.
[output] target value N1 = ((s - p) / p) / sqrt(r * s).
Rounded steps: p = 0.01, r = -0.038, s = -0.010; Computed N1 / -94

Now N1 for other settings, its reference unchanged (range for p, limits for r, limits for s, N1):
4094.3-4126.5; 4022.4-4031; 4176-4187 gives 1994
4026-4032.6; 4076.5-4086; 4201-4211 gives -97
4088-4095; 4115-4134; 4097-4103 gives -247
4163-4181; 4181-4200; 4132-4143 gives -229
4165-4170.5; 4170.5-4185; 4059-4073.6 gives -86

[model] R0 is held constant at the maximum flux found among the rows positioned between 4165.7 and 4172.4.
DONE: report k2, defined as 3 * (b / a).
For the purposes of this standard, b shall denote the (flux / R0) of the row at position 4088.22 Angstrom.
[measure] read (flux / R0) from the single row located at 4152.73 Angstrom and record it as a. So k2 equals 3.2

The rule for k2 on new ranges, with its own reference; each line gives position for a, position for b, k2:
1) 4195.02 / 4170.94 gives 3.3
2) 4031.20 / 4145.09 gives 3.9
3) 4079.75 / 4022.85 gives 2.7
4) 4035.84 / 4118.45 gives 2.7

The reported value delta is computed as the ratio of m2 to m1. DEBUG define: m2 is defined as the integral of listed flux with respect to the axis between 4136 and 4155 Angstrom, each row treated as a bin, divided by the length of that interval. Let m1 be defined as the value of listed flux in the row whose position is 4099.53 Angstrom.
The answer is 1.78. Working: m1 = 0.8923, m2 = 1.59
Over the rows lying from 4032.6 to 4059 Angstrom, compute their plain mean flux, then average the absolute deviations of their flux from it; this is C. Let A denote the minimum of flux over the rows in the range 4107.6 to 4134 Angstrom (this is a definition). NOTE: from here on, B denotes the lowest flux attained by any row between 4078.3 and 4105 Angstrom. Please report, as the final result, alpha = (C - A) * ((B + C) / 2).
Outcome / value -0.57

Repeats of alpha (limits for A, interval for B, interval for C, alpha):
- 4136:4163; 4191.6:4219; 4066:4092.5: -0.76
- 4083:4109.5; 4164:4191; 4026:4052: -0.49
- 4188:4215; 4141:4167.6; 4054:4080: -0.75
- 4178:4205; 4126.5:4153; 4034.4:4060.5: -0.90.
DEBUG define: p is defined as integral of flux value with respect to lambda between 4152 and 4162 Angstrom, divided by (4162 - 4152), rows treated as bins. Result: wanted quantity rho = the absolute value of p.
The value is 1.51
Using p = 1.51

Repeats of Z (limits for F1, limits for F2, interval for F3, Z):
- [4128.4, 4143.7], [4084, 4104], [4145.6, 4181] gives 1.45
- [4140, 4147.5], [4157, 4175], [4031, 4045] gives 1.57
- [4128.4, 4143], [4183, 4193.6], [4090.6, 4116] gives 1.45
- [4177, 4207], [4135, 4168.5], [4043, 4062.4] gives 1.62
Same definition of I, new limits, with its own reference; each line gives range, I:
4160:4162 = 0.0079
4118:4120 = 0.0112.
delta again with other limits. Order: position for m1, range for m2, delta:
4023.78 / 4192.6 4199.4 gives 1.11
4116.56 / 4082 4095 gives 1.24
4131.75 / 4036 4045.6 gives 0.89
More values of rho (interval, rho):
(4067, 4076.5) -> 1.76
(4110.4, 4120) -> 1.52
